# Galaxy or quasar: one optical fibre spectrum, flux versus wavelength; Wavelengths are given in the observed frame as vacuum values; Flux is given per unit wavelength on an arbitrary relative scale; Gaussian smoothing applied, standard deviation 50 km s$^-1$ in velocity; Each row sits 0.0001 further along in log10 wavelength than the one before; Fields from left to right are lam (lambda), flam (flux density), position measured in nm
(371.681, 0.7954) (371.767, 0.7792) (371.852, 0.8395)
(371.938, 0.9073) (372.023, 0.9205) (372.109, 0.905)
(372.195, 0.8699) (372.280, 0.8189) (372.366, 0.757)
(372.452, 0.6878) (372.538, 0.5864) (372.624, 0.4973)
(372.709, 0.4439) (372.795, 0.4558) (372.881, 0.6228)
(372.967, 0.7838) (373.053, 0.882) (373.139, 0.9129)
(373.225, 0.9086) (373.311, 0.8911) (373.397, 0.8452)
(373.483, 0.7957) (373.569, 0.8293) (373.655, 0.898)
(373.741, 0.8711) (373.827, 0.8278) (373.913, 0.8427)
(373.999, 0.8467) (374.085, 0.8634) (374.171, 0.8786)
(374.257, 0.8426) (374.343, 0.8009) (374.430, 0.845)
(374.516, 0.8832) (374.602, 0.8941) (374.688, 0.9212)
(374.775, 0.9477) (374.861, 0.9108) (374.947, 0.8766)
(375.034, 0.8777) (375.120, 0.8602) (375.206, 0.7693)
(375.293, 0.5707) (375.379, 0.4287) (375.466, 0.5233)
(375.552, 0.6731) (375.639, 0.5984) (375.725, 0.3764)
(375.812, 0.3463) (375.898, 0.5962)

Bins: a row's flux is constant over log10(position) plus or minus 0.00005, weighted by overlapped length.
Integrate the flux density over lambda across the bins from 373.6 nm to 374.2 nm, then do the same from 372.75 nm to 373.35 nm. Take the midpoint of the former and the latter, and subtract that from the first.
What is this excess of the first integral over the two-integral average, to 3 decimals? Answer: 0.025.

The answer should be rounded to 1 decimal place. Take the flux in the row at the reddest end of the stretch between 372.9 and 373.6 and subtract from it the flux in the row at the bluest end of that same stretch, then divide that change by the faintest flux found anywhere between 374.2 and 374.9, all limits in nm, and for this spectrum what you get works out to 0.1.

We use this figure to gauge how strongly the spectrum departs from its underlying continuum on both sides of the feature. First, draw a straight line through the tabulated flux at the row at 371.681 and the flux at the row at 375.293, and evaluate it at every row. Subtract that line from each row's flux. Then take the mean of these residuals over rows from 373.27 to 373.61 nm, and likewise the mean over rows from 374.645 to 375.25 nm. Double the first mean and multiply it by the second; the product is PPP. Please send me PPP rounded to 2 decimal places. 0.09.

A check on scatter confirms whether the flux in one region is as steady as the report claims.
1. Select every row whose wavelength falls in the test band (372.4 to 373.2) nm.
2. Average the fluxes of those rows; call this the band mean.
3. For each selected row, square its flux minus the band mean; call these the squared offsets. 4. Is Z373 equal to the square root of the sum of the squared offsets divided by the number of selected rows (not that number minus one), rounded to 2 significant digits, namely 0.17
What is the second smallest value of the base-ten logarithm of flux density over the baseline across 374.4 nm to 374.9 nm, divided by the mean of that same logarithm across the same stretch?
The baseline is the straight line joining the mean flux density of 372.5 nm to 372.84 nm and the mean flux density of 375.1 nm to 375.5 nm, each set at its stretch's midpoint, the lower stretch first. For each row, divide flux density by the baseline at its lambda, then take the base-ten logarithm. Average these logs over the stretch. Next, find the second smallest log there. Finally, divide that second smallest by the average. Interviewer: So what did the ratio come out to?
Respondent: 1.0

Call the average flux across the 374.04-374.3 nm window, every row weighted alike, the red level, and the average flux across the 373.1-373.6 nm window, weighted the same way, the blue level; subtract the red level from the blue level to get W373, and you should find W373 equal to 0.00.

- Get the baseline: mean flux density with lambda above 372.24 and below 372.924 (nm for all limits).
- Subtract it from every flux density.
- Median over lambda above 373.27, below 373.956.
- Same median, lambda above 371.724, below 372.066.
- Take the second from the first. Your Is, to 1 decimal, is 0.0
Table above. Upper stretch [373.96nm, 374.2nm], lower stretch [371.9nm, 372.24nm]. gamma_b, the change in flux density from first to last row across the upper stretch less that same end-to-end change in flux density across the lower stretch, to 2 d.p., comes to 0.07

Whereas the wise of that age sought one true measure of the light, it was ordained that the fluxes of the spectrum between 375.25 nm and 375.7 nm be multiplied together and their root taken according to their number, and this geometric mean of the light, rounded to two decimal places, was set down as 0.55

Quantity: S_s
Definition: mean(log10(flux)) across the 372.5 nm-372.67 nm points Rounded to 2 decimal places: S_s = -0.27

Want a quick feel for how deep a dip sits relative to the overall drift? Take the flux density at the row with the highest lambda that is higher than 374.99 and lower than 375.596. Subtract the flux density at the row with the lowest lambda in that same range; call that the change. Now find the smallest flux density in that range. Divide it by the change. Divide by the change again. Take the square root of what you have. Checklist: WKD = 3.2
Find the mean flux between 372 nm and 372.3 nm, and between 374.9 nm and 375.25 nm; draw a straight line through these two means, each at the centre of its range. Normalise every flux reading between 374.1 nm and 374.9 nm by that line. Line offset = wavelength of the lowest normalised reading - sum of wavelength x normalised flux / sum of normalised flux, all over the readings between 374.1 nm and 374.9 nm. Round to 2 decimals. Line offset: -0.18 nm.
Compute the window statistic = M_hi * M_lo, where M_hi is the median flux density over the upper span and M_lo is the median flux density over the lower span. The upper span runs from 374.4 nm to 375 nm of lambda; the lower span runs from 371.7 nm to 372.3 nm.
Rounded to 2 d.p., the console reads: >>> 0.78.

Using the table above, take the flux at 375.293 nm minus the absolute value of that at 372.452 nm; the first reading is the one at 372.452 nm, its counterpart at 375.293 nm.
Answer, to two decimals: -0.12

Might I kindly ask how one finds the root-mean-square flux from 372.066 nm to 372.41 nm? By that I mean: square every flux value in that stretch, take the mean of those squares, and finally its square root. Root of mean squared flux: 0.84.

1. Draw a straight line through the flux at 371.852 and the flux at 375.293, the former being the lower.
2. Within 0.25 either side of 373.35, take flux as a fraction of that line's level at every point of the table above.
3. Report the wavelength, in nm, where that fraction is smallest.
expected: 373.483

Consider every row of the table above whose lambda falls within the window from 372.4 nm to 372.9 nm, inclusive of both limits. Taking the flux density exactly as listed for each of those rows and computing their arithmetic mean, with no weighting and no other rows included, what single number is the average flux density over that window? 0.549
